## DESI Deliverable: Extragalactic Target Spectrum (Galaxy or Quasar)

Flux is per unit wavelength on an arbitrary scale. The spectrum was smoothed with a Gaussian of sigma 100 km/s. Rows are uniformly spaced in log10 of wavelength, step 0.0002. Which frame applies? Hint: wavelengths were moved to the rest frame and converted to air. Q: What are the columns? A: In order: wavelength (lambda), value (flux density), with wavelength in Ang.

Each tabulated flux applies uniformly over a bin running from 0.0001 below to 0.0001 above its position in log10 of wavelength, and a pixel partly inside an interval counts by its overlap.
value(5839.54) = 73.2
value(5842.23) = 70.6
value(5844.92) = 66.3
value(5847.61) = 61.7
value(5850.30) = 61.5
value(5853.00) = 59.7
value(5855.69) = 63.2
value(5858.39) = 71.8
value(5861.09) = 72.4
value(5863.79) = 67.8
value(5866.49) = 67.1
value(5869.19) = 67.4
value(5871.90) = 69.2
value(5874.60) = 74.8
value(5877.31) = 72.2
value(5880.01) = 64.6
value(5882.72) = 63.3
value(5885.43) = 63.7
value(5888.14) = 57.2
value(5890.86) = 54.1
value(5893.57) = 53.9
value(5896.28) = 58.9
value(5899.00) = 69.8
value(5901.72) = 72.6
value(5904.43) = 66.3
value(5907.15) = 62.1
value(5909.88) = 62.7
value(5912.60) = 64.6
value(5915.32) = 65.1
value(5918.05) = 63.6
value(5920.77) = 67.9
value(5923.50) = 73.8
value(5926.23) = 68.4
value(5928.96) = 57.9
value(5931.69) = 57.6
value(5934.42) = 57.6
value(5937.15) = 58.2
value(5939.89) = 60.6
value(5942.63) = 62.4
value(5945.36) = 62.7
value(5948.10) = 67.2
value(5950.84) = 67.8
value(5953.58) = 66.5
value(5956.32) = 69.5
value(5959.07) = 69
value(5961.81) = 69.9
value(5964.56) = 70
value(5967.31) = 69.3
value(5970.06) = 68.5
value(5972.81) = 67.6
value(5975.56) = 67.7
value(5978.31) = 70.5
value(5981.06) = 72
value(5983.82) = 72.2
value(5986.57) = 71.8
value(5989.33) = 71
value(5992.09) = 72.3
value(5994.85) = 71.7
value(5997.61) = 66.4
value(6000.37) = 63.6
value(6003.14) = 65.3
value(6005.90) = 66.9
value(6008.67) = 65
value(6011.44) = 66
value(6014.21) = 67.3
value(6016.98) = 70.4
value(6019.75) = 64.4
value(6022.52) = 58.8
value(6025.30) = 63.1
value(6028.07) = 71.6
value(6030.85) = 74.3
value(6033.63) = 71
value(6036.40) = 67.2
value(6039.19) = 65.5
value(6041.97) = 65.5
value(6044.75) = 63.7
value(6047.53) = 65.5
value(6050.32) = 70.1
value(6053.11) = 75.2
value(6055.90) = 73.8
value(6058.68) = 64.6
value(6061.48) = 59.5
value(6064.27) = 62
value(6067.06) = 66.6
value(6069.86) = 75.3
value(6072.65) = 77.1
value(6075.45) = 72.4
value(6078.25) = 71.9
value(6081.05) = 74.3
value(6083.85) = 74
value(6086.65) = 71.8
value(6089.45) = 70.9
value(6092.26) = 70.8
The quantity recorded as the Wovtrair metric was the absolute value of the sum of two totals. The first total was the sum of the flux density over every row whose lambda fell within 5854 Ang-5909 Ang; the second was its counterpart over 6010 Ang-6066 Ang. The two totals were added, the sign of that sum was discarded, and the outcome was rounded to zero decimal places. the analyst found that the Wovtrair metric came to 2652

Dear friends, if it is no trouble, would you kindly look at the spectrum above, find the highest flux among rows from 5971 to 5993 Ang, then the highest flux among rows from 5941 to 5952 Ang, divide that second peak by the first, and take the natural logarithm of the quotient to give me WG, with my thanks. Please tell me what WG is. -0.064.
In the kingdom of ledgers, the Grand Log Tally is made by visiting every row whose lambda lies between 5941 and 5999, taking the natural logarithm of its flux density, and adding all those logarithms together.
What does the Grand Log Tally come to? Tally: 88.86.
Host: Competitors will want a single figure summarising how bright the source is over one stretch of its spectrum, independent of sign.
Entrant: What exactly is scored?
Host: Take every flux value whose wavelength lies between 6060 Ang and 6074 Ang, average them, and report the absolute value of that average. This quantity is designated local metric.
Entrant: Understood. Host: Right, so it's 68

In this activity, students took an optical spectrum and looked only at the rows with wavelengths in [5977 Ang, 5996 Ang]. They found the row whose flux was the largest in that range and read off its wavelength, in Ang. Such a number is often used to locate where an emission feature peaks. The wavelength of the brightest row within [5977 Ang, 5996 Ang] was 5992.09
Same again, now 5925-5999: 5992.09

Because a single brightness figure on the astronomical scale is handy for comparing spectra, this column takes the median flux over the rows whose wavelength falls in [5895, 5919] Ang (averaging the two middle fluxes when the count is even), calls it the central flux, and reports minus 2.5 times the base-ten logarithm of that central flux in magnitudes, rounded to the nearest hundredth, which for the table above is -4.53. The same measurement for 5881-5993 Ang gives -4.57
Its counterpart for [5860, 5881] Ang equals -4.59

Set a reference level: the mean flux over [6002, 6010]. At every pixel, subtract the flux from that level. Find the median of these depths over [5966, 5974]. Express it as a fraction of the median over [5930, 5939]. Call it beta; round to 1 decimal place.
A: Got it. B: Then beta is -0.3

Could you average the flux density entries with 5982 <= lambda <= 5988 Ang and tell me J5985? 72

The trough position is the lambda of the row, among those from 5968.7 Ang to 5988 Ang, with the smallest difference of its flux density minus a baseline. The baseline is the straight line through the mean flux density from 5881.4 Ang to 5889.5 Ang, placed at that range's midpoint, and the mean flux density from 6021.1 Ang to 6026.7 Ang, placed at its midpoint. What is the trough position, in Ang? 5972.81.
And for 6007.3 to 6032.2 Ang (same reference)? 6022.52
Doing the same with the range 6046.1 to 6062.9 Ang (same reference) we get 6061.48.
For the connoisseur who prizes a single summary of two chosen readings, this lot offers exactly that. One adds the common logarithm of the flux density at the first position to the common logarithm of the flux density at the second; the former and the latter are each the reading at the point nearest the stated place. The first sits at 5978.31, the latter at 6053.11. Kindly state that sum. 3.72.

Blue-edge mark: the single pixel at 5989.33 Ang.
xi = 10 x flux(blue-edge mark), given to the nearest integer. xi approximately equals 710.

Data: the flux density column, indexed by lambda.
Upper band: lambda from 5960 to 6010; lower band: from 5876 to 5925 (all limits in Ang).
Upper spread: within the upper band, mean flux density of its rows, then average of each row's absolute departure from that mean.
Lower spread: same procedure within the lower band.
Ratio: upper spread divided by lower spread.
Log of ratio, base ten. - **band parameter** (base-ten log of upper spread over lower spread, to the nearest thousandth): -0.268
